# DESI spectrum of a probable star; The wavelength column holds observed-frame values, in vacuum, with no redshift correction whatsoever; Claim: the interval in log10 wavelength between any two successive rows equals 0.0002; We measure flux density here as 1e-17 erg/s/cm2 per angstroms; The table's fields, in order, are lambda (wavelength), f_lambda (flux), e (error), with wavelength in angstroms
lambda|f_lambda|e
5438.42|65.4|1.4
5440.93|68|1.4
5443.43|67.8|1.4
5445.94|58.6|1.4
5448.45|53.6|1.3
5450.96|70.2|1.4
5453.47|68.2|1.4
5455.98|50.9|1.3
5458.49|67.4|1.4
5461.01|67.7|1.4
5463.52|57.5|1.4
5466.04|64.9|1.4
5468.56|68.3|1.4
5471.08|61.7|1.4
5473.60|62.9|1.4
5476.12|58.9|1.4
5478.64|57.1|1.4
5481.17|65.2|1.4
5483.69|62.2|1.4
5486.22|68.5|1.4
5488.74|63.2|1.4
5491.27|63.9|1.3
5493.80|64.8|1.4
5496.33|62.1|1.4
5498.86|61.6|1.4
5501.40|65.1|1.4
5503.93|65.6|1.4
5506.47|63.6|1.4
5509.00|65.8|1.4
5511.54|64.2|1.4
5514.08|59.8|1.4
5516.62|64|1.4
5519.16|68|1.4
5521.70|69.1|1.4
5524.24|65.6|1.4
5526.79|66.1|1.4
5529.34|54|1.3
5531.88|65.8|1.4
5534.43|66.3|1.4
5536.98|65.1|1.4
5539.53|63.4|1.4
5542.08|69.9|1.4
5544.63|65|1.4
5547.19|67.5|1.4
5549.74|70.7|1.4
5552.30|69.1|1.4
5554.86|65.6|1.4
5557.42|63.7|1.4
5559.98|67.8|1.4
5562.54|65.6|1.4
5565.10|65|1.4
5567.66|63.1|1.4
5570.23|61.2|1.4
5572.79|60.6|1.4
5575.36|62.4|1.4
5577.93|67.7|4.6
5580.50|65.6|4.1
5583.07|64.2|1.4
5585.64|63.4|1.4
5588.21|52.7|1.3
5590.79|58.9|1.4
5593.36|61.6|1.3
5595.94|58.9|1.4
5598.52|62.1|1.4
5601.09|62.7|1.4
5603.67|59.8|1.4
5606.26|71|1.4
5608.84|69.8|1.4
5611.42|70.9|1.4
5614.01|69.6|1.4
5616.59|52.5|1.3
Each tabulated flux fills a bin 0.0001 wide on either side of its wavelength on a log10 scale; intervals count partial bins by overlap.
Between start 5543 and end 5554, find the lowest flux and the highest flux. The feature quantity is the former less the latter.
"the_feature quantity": -6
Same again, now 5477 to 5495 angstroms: -11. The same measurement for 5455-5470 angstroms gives -17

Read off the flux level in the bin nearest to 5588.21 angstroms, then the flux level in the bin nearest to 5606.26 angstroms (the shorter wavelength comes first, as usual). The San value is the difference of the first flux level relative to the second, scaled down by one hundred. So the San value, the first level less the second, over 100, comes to -0.183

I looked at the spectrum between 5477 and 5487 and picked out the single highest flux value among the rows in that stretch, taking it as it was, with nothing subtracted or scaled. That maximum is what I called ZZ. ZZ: 68.5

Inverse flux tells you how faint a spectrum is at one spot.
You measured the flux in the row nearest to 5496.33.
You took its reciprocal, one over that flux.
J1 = 0.0161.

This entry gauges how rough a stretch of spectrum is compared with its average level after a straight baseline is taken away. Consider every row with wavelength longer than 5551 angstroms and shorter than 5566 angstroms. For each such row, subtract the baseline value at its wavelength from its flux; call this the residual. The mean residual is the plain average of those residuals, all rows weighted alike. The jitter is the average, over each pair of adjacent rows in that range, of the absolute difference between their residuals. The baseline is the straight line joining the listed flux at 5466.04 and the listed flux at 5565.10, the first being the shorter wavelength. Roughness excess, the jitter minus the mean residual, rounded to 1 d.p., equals 1.3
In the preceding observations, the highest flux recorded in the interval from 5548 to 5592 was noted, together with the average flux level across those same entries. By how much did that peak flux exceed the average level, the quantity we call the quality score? 6.7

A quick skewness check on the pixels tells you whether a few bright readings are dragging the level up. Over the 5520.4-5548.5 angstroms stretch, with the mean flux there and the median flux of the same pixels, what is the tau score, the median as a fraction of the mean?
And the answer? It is 1.01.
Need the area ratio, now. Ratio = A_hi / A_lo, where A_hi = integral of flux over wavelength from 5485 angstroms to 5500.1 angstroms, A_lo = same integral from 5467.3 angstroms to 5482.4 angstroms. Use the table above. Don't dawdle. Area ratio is 1.03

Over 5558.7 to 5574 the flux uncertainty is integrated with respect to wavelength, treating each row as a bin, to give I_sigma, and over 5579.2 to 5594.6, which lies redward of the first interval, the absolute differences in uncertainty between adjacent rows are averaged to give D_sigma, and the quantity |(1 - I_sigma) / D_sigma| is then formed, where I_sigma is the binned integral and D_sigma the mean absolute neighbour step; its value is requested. 34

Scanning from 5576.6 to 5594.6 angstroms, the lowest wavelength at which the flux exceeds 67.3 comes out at 5577.93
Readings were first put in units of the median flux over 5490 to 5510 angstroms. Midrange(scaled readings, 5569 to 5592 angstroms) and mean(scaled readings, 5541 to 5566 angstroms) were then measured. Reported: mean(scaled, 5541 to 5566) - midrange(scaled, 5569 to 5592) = 0.11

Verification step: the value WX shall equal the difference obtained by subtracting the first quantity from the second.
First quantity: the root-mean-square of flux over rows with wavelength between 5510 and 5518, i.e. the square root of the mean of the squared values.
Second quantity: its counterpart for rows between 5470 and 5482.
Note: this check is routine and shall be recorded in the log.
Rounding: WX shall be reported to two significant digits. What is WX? -1.5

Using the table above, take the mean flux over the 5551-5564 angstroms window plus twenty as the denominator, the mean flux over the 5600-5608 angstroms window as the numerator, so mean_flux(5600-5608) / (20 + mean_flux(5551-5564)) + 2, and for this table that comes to 2.75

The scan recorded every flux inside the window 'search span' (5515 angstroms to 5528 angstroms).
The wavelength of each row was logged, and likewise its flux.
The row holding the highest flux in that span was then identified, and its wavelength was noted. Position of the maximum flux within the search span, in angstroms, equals 5521.70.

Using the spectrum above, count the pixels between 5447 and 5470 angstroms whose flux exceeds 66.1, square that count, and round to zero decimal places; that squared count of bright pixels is 25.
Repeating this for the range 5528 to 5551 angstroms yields 16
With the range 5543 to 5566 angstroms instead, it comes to 16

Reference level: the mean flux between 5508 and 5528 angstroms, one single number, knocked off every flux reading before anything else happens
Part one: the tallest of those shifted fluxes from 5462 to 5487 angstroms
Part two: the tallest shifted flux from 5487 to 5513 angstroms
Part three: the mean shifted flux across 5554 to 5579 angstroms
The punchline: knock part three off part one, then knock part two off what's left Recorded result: 3.8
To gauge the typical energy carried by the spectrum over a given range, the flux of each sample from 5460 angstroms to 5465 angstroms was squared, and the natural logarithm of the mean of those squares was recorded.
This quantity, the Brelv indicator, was 8.28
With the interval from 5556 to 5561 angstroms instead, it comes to 8.37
